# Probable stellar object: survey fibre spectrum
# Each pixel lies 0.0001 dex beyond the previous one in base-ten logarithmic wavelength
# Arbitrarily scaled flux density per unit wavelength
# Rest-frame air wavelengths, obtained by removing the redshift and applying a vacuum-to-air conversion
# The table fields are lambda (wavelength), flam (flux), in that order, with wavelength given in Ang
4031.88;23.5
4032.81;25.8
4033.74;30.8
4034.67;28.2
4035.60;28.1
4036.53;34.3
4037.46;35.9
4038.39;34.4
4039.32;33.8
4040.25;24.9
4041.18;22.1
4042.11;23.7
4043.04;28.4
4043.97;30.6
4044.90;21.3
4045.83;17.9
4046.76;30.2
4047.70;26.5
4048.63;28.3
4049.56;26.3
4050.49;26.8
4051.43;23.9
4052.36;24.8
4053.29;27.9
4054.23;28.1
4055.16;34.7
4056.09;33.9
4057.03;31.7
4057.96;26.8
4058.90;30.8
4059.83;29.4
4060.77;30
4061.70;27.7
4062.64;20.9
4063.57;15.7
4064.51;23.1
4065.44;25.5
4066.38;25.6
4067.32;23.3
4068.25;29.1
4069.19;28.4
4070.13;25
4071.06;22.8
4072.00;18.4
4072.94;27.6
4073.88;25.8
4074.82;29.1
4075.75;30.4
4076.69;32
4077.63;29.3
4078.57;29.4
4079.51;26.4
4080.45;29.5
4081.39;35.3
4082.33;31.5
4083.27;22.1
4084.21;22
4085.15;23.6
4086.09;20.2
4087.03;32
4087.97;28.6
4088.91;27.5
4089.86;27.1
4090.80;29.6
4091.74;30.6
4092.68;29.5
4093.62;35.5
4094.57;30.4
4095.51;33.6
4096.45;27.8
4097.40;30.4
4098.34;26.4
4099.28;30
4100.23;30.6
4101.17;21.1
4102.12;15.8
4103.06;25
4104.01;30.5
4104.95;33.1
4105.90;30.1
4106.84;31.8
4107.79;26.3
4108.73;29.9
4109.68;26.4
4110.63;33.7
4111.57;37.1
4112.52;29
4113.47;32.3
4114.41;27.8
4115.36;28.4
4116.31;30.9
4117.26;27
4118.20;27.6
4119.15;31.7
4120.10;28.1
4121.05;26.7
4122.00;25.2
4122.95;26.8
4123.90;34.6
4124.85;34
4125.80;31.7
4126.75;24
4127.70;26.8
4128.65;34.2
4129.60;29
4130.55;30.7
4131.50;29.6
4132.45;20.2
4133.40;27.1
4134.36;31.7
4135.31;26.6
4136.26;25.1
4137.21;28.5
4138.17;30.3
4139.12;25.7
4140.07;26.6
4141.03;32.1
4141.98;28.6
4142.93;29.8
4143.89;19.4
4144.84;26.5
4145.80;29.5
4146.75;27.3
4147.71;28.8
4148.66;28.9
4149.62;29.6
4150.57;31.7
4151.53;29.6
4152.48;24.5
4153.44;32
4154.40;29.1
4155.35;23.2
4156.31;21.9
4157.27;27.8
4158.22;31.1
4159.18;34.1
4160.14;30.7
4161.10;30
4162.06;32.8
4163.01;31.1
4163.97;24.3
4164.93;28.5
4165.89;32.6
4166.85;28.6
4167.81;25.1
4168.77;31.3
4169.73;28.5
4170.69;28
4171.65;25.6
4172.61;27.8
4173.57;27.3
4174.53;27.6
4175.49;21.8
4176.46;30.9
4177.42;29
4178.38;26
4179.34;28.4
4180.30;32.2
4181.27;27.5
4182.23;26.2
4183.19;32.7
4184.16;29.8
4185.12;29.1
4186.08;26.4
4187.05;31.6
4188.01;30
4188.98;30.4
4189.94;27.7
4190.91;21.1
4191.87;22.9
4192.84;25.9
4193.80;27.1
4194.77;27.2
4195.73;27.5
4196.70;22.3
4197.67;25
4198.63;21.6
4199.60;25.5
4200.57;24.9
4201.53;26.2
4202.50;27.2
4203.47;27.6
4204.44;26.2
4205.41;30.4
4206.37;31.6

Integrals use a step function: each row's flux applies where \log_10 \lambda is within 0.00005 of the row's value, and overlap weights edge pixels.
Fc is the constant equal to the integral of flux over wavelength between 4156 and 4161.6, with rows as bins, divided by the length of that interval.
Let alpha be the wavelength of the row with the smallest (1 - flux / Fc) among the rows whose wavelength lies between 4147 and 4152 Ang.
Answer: 4150.57 Ang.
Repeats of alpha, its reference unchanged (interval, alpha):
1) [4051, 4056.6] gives 4055.16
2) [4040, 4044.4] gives 4043.97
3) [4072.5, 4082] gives 4081.39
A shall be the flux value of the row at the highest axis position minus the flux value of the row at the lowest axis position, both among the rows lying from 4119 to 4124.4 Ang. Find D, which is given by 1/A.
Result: 0.3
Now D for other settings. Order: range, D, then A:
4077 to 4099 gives -0.3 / -2.9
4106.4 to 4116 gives -0.3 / -3.4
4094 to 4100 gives -2.5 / -0.4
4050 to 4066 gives -0.8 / -1.3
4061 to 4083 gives 0.3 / 3.8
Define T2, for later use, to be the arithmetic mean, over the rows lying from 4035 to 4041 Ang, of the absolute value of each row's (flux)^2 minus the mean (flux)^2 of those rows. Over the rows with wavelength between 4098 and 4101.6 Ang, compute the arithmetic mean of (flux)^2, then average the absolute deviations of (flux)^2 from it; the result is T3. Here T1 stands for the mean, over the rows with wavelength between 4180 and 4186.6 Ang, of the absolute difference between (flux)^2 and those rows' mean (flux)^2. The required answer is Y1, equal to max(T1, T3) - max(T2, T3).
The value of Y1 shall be -46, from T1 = 123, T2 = 219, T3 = 174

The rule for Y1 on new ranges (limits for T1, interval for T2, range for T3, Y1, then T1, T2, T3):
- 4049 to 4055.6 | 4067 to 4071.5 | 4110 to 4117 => 0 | 135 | 127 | 167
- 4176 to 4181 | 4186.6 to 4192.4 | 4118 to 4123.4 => -77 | 106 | 183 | 85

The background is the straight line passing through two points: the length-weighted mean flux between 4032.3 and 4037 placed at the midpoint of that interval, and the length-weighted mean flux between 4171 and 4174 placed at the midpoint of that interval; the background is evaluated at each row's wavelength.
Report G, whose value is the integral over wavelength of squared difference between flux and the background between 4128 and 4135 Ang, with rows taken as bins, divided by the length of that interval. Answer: 18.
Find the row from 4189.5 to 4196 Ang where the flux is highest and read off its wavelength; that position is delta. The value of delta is 4189.94 Ang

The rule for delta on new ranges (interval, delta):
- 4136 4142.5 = 4141.03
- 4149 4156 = 4153.44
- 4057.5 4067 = 4058.90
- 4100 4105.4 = 4104.95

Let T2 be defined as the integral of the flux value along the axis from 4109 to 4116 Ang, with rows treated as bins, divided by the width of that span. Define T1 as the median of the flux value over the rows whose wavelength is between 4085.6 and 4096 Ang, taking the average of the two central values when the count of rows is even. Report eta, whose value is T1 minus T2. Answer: -1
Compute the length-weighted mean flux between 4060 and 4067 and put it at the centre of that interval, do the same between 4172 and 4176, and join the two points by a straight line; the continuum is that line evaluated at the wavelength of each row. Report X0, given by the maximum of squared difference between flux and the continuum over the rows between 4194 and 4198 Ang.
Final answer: 17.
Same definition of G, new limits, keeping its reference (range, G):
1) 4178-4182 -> 8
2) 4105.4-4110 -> 6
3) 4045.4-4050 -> 28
